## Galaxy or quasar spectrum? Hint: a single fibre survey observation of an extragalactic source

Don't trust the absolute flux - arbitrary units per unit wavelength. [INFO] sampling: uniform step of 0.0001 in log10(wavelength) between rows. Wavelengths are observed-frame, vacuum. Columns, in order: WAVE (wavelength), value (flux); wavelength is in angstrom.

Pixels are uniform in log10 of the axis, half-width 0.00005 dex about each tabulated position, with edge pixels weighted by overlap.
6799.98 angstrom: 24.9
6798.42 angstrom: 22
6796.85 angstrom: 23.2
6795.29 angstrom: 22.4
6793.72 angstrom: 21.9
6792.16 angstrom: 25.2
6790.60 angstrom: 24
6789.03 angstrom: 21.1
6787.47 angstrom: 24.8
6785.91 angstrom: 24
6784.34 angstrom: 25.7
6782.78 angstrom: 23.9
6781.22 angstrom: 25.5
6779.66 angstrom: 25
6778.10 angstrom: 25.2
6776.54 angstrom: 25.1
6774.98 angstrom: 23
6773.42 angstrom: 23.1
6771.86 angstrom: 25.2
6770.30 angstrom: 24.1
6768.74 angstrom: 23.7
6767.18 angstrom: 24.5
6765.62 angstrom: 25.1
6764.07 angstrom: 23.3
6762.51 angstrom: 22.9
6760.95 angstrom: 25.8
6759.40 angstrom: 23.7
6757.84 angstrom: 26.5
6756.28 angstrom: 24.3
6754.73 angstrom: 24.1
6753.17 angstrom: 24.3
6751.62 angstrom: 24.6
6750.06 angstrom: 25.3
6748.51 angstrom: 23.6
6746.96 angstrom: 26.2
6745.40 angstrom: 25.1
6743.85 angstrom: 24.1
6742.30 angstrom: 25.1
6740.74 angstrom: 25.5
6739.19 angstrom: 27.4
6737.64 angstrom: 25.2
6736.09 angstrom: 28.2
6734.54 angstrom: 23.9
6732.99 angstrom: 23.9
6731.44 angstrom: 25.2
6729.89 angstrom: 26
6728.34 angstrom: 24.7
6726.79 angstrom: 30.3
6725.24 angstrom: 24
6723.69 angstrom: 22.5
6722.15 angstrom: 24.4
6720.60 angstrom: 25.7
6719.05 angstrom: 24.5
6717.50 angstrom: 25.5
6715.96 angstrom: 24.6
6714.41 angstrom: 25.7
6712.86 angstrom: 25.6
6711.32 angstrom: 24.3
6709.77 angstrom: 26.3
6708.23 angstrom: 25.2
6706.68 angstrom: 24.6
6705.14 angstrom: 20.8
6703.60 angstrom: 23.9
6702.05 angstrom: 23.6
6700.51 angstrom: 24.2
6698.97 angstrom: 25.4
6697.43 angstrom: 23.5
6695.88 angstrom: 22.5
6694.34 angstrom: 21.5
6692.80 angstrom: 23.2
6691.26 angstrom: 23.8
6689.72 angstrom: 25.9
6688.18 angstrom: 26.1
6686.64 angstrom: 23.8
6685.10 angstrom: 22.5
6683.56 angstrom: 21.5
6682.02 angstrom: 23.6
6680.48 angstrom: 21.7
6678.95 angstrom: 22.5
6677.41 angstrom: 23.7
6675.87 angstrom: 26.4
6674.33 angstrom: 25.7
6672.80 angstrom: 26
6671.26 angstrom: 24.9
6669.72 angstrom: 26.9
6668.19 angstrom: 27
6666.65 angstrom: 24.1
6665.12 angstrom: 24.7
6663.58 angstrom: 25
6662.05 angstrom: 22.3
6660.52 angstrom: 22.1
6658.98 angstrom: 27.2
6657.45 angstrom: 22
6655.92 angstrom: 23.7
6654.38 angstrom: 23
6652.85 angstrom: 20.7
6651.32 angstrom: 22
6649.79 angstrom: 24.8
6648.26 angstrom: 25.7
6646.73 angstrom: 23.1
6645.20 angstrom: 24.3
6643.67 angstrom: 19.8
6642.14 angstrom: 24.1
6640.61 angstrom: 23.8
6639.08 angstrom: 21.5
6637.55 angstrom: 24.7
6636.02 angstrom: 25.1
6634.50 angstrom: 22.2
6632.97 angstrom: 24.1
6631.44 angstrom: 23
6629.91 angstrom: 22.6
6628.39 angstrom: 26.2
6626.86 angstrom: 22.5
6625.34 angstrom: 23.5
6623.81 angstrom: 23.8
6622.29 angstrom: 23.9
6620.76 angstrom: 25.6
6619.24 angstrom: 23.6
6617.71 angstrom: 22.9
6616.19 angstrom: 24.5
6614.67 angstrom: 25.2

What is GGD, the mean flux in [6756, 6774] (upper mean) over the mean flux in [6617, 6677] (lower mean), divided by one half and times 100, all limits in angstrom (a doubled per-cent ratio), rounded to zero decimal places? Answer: 203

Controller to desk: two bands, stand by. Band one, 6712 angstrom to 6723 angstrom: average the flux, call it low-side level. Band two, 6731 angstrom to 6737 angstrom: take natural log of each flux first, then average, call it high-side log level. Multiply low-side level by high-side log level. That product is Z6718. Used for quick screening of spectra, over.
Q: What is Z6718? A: 81.2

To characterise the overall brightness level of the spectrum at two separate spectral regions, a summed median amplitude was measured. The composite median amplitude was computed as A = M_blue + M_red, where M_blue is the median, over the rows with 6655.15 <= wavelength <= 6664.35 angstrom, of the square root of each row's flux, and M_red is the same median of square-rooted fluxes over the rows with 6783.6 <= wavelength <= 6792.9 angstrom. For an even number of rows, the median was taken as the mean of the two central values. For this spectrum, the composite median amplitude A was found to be 9.7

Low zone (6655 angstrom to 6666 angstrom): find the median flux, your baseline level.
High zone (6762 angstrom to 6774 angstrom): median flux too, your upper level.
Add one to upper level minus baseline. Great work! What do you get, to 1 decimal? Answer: 1.2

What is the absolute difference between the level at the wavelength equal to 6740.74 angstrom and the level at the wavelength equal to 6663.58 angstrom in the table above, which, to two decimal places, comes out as 0.50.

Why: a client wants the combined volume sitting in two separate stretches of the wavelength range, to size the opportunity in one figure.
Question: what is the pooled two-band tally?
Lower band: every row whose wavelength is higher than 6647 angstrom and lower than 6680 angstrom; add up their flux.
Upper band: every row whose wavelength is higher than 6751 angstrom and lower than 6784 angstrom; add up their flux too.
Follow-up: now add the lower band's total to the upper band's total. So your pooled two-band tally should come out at 1023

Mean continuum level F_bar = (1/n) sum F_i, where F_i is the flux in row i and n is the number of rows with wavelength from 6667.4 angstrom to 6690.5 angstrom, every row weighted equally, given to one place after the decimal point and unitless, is 24.5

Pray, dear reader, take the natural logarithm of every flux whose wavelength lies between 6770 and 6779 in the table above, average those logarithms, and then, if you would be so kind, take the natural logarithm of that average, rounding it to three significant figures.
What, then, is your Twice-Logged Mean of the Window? 1.16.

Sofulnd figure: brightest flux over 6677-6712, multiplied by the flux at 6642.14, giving 634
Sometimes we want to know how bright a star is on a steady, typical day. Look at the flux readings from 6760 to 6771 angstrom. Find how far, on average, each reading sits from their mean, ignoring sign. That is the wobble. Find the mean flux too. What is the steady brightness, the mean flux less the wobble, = 23.4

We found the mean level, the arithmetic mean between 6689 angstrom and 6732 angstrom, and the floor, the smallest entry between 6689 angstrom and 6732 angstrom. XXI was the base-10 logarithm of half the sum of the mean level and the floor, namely 1.36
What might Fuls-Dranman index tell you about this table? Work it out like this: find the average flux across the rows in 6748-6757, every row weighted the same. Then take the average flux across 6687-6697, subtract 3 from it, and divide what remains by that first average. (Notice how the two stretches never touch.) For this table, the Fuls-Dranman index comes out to 0.85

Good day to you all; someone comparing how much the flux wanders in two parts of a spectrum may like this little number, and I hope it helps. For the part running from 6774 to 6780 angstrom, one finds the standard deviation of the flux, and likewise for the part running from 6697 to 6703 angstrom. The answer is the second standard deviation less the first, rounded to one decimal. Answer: -0.2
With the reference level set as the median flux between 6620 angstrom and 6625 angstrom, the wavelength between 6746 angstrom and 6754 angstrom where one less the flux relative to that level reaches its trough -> 6746.96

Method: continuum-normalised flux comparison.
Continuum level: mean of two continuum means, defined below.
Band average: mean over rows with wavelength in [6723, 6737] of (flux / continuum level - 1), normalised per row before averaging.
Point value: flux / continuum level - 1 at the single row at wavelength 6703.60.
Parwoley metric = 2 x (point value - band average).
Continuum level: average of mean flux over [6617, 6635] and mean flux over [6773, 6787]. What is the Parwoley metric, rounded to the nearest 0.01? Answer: -0.13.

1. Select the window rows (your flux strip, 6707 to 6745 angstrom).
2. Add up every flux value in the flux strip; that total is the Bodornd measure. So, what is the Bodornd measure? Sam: 608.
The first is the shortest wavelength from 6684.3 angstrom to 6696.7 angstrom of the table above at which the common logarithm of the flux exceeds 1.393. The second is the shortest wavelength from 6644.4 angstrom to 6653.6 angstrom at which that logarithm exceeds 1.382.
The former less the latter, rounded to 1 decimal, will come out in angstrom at 43.0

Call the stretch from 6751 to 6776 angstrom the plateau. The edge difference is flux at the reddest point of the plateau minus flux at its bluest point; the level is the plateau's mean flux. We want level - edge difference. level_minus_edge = 25.9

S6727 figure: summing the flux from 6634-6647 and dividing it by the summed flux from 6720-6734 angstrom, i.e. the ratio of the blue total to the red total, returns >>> 0.92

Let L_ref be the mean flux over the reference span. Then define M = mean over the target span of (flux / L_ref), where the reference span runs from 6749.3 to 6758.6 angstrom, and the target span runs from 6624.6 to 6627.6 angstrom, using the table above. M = 0.93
